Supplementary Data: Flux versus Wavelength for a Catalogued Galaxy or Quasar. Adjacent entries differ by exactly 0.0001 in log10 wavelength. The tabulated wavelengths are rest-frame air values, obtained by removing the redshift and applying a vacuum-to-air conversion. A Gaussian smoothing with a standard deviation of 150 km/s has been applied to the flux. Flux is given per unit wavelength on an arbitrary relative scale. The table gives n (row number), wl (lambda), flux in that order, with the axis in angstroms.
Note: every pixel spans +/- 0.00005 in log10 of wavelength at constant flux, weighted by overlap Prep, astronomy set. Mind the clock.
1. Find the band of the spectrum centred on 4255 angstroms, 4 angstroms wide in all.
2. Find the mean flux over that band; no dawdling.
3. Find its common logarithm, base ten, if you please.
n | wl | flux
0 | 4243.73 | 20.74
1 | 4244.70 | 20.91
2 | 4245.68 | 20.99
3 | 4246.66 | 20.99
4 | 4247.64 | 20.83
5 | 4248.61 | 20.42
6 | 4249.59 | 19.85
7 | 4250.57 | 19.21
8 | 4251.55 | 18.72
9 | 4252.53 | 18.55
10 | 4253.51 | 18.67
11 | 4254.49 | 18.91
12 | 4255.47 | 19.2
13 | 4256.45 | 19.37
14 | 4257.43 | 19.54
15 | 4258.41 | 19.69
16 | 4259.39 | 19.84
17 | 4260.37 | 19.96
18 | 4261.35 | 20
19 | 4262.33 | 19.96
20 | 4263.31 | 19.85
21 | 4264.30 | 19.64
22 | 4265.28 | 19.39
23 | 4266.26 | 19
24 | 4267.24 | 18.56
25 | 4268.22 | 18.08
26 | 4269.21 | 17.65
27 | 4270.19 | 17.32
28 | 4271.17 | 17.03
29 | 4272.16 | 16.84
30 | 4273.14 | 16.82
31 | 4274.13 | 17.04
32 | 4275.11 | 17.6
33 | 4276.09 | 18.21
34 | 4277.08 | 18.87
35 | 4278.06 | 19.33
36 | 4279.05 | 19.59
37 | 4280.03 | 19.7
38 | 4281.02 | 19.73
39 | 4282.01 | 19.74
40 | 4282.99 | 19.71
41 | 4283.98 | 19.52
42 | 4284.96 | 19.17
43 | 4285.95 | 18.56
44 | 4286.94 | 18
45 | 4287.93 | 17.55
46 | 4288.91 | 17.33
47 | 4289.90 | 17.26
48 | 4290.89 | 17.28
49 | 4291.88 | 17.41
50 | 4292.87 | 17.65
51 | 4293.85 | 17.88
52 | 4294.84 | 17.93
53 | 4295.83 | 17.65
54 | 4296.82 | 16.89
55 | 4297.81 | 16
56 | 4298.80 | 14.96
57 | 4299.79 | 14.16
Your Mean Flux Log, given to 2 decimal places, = 1.28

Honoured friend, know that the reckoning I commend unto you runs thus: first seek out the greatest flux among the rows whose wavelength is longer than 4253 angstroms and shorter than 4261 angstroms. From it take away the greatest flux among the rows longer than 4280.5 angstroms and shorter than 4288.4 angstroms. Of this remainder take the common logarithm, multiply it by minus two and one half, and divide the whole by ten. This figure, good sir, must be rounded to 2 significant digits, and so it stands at 0.16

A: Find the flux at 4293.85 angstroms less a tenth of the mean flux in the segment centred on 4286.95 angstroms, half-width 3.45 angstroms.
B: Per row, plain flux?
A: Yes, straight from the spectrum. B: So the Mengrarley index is 16.1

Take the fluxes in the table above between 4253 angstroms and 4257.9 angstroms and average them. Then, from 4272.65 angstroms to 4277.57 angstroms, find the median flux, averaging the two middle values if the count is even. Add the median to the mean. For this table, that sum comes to 36.7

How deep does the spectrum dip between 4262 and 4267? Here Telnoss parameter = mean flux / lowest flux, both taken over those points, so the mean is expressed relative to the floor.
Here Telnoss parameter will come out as 1.03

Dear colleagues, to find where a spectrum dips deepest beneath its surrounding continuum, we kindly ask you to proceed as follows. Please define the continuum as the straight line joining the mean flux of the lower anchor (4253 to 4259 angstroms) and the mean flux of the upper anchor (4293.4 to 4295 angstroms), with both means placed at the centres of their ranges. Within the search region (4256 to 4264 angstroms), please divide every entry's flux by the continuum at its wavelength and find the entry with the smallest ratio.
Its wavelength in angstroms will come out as 4256.45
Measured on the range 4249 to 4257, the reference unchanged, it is 4252.53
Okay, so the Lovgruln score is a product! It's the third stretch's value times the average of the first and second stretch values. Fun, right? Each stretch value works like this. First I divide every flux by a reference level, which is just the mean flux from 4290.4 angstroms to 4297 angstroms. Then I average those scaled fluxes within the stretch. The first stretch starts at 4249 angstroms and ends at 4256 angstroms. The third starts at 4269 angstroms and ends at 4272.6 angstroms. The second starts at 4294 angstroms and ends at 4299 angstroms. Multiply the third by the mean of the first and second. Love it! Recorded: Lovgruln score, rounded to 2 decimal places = 1.00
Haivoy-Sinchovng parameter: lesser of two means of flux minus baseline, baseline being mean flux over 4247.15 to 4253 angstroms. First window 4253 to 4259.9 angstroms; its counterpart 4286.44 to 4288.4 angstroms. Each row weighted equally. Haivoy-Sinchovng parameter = -1.8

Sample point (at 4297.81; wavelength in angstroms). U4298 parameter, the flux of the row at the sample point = 16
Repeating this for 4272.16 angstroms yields 16.84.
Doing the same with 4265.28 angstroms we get 19.39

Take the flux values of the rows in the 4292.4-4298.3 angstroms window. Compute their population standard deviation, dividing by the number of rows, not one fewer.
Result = 0.69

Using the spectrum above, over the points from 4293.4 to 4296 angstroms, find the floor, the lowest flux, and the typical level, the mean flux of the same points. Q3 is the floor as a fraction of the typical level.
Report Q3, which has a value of 0.990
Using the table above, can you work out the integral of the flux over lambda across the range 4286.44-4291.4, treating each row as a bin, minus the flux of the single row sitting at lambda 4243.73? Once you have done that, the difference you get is 66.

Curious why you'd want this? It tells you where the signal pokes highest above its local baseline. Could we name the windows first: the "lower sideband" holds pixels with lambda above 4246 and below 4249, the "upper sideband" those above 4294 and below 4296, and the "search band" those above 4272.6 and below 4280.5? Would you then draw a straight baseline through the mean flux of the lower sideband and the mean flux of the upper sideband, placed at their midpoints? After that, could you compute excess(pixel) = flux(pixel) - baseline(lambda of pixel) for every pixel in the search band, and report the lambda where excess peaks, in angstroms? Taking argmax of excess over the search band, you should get 4280.03 angstroms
